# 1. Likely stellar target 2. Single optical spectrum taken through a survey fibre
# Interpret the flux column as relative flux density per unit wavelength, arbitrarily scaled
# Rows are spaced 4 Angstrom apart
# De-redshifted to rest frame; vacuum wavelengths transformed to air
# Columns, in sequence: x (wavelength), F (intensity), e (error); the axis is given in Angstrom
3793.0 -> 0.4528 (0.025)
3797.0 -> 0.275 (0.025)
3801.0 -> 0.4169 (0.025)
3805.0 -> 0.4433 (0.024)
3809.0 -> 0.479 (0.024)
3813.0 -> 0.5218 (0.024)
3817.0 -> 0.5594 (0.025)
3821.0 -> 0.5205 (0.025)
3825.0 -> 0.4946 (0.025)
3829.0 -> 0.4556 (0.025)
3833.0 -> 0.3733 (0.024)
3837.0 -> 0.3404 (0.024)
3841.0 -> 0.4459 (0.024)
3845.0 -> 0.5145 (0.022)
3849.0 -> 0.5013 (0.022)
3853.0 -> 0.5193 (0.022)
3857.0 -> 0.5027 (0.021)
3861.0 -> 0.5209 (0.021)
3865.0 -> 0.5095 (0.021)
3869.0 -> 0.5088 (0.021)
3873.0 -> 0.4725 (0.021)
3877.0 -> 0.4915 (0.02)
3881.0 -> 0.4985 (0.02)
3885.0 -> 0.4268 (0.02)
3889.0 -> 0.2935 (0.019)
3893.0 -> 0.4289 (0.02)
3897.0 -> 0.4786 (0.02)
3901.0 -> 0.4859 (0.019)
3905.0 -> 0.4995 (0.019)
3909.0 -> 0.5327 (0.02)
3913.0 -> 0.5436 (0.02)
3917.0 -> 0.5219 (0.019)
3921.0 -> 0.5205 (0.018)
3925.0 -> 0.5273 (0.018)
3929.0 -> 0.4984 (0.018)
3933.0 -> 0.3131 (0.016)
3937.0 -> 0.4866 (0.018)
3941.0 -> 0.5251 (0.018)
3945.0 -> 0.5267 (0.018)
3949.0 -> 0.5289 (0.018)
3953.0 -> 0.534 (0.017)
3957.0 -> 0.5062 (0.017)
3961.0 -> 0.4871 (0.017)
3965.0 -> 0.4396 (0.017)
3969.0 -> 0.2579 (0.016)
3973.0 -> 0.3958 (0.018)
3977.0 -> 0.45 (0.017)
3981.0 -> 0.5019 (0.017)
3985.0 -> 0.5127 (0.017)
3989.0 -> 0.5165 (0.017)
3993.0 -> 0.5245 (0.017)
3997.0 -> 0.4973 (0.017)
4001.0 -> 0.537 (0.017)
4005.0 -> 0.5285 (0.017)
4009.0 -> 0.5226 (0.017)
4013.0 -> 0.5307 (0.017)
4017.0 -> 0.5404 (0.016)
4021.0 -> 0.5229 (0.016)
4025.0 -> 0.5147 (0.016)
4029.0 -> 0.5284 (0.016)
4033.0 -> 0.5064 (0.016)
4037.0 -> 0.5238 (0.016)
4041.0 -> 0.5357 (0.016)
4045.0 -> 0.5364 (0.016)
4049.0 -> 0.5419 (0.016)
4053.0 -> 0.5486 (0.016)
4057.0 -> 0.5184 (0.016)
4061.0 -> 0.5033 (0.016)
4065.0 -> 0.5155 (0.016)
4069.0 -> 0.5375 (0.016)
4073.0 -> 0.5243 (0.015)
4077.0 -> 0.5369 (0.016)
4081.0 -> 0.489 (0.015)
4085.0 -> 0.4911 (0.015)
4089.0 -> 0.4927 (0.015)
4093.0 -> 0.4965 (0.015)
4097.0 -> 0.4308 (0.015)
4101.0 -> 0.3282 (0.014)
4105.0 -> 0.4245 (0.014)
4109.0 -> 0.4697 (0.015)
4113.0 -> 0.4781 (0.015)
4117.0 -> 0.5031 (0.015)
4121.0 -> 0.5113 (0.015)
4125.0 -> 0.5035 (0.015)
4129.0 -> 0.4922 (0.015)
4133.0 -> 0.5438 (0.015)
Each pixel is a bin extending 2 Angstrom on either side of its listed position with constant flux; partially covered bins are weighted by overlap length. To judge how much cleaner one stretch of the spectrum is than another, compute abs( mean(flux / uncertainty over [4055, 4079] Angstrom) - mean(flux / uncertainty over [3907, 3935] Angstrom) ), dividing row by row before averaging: 6.4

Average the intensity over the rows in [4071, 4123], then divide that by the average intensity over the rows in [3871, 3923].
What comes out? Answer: 1.00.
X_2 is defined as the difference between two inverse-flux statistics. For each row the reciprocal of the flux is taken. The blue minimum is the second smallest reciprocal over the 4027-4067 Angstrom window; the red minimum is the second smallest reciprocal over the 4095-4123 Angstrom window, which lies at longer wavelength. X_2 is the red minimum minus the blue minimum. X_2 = 0.14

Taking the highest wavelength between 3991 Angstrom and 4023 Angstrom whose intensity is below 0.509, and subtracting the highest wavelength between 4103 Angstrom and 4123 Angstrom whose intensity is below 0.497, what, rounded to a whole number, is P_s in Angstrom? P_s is -116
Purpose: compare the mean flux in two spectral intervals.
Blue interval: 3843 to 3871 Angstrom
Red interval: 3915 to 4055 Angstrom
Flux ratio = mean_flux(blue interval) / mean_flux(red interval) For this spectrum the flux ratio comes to 1.02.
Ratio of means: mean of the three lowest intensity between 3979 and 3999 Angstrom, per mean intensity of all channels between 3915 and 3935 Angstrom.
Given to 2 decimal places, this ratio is 1.06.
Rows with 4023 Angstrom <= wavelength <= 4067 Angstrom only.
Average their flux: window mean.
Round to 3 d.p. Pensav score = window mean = 0.525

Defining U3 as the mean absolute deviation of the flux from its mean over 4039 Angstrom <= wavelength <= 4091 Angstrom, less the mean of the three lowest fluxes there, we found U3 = -0.47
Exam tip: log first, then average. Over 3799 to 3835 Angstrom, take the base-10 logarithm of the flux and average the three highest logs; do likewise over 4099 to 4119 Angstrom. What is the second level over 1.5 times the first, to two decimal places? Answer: 0.77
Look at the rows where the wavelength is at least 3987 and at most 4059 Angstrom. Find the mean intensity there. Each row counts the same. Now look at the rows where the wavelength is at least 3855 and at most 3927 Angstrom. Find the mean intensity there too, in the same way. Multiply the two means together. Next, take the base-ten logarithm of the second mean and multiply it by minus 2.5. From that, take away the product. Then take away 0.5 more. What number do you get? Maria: 0.025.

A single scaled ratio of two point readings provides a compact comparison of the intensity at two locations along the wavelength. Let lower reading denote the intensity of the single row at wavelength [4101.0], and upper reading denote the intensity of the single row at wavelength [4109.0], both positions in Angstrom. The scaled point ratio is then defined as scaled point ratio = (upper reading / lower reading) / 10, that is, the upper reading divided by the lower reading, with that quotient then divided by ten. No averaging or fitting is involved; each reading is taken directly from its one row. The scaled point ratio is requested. 0.143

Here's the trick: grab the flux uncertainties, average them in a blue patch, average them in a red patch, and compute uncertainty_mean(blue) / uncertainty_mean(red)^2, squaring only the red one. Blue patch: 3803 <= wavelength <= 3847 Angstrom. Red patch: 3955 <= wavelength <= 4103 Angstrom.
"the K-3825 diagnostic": 92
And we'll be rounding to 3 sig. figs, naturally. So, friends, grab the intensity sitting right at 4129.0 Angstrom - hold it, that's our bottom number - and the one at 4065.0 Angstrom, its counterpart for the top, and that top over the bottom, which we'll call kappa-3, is 1.05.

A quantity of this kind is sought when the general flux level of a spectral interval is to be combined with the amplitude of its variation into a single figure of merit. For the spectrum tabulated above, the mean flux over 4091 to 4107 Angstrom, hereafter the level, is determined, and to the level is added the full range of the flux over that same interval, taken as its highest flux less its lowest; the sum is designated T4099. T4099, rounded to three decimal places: 0.588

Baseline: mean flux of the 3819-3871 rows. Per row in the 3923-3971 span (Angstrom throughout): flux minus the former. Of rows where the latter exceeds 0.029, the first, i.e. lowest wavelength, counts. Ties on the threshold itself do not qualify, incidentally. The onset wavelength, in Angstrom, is 3925.0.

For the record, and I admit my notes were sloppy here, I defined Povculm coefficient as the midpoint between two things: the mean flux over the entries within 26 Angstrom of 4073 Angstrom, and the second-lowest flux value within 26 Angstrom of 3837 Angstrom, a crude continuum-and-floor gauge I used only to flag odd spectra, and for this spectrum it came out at 0.442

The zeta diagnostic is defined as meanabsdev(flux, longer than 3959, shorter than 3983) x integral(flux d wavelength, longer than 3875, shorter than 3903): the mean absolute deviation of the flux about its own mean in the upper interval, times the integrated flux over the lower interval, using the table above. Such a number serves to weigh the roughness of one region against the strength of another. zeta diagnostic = 0.79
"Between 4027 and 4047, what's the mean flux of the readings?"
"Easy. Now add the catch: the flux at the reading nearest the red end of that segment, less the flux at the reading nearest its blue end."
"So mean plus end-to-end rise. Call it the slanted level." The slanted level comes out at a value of 0.53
